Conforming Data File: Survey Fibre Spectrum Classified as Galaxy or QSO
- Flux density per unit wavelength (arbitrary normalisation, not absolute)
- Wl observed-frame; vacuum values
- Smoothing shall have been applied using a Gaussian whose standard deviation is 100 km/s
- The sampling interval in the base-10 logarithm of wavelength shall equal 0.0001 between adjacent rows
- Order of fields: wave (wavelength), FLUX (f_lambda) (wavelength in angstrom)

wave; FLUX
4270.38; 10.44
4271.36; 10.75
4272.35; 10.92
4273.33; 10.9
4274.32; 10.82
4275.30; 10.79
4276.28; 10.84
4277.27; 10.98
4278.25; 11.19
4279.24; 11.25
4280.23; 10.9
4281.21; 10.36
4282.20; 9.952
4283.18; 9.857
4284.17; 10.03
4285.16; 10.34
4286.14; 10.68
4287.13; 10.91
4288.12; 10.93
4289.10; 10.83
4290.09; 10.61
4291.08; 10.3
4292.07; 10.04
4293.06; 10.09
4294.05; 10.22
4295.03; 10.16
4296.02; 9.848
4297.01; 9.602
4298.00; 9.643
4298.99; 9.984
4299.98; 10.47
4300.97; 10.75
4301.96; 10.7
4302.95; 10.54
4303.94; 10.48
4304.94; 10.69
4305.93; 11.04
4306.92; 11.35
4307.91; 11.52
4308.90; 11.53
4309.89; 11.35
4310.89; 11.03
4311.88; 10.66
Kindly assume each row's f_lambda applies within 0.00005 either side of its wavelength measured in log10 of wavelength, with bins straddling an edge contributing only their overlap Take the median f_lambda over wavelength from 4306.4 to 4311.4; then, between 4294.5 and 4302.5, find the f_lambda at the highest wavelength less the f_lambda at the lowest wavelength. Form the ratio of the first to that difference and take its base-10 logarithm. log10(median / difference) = 1.3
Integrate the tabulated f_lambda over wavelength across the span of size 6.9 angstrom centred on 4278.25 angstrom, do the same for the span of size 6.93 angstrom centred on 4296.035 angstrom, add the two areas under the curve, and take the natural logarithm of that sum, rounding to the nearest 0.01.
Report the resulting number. 4.97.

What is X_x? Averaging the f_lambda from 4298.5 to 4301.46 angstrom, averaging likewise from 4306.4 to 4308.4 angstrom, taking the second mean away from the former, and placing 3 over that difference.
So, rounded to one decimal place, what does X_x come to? -2.9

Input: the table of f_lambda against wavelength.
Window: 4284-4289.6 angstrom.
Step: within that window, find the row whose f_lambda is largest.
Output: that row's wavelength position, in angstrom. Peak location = 4288.12 angstrom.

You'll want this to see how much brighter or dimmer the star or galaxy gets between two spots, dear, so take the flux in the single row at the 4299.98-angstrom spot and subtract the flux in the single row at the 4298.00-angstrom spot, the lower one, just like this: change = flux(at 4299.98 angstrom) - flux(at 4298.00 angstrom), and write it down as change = 0.8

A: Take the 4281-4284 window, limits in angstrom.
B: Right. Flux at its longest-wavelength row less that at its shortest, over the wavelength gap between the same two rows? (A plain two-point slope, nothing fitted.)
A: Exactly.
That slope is -0.26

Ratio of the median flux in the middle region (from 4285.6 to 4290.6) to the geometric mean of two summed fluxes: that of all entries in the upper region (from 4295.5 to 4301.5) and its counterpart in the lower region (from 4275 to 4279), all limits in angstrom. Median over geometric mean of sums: 0.21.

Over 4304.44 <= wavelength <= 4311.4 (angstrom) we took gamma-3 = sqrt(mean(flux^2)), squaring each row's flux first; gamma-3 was 11.2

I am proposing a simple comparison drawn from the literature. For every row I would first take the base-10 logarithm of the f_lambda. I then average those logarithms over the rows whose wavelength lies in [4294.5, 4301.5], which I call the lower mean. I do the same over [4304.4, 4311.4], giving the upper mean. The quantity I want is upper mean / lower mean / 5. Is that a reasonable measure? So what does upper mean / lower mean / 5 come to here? 0.209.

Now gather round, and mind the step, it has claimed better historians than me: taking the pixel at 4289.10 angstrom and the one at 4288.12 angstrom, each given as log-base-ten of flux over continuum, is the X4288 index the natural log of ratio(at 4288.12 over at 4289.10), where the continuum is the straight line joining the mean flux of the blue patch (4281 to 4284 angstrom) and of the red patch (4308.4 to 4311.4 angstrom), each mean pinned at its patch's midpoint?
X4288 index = 0.3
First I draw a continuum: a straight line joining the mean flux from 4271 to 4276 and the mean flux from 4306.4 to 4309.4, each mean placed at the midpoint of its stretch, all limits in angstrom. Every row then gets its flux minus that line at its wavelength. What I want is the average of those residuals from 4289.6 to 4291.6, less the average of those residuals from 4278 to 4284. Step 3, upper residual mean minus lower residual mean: -0.3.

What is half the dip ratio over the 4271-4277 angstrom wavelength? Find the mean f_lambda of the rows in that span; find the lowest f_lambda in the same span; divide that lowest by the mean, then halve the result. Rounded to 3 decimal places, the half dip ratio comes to 0.496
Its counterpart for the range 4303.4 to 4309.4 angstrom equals 0.472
